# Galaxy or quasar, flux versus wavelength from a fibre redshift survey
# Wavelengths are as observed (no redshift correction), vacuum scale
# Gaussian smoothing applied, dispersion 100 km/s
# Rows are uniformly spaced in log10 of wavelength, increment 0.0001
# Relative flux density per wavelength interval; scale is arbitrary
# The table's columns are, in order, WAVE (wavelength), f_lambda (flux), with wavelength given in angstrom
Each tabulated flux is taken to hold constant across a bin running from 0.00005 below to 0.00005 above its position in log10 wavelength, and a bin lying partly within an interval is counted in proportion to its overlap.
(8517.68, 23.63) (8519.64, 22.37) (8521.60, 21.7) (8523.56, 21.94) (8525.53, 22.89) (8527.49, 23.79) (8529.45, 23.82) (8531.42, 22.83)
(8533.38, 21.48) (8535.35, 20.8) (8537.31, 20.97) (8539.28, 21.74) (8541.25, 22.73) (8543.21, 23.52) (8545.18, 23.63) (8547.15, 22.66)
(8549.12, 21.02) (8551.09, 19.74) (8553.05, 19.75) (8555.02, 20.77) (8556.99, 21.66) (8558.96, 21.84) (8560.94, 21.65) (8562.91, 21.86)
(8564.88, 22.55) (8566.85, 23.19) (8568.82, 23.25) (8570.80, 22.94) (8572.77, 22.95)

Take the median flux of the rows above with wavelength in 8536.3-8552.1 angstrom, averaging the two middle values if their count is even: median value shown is 22.2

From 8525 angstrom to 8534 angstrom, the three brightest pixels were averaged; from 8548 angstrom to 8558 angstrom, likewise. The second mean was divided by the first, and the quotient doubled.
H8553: 1.80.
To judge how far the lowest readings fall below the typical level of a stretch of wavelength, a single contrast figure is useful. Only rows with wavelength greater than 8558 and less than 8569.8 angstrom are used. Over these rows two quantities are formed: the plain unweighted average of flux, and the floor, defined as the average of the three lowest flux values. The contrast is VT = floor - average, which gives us -0.61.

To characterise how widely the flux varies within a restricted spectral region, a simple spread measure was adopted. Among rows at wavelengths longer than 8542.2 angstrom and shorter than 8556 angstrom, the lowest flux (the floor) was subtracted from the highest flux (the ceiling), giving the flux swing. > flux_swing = 3.9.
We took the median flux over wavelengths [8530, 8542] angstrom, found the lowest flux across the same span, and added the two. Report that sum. 42.4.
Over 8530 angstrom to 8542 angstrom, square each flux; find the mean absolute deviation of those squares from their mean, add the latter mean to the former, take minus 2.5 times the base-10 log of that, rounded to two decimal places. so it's -6.76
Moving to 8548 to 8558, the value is -6.64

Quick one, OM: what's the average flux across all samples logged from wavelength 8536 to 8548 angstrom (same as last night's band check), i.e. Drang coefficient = 22.5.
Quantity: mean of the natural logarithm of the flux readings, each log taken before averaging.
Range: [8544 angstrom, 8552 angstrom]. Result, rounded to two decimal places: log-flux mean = 3.08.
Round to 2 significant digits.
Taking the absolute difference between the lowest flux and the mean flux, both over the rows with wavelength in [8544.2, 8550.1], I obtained 1.4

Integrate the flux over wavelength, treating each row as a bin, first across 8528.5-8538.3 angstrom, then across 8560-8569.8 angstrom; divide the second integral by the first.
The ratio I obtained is 1.03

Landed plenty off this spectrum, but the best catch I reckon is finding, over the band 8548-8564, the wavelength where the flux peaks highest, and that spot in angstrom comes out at 8562.91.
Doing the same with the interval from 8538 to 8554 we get 8545.18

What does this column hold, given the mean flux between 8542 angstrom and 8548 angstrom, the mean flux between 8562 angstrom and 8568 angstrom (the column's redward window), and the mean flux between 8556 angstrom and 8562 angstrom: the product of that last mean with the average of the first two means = 497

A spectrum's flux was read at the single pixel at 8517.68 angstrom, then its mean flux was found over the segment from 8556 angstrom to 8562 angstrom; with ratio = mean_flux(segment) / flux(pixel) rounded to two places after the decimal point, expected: 0.92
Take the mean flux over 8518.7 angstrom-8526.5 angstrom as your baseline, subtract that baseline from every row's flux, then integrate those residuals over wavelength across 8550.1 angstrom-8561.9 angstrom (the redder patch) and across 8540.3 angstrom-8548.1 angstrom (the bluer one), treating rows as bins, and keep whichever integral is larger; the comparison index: 7.2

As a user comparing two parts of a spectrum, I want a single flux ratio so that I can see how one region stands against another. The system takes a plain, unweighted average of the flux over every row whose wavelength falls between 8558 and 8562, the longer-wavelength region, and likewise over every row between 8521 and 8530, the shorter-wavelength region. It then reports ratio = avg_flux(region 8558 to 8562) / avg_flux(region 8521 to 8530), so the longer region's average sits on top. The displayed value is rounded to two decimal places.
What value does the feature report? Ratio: 0.95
